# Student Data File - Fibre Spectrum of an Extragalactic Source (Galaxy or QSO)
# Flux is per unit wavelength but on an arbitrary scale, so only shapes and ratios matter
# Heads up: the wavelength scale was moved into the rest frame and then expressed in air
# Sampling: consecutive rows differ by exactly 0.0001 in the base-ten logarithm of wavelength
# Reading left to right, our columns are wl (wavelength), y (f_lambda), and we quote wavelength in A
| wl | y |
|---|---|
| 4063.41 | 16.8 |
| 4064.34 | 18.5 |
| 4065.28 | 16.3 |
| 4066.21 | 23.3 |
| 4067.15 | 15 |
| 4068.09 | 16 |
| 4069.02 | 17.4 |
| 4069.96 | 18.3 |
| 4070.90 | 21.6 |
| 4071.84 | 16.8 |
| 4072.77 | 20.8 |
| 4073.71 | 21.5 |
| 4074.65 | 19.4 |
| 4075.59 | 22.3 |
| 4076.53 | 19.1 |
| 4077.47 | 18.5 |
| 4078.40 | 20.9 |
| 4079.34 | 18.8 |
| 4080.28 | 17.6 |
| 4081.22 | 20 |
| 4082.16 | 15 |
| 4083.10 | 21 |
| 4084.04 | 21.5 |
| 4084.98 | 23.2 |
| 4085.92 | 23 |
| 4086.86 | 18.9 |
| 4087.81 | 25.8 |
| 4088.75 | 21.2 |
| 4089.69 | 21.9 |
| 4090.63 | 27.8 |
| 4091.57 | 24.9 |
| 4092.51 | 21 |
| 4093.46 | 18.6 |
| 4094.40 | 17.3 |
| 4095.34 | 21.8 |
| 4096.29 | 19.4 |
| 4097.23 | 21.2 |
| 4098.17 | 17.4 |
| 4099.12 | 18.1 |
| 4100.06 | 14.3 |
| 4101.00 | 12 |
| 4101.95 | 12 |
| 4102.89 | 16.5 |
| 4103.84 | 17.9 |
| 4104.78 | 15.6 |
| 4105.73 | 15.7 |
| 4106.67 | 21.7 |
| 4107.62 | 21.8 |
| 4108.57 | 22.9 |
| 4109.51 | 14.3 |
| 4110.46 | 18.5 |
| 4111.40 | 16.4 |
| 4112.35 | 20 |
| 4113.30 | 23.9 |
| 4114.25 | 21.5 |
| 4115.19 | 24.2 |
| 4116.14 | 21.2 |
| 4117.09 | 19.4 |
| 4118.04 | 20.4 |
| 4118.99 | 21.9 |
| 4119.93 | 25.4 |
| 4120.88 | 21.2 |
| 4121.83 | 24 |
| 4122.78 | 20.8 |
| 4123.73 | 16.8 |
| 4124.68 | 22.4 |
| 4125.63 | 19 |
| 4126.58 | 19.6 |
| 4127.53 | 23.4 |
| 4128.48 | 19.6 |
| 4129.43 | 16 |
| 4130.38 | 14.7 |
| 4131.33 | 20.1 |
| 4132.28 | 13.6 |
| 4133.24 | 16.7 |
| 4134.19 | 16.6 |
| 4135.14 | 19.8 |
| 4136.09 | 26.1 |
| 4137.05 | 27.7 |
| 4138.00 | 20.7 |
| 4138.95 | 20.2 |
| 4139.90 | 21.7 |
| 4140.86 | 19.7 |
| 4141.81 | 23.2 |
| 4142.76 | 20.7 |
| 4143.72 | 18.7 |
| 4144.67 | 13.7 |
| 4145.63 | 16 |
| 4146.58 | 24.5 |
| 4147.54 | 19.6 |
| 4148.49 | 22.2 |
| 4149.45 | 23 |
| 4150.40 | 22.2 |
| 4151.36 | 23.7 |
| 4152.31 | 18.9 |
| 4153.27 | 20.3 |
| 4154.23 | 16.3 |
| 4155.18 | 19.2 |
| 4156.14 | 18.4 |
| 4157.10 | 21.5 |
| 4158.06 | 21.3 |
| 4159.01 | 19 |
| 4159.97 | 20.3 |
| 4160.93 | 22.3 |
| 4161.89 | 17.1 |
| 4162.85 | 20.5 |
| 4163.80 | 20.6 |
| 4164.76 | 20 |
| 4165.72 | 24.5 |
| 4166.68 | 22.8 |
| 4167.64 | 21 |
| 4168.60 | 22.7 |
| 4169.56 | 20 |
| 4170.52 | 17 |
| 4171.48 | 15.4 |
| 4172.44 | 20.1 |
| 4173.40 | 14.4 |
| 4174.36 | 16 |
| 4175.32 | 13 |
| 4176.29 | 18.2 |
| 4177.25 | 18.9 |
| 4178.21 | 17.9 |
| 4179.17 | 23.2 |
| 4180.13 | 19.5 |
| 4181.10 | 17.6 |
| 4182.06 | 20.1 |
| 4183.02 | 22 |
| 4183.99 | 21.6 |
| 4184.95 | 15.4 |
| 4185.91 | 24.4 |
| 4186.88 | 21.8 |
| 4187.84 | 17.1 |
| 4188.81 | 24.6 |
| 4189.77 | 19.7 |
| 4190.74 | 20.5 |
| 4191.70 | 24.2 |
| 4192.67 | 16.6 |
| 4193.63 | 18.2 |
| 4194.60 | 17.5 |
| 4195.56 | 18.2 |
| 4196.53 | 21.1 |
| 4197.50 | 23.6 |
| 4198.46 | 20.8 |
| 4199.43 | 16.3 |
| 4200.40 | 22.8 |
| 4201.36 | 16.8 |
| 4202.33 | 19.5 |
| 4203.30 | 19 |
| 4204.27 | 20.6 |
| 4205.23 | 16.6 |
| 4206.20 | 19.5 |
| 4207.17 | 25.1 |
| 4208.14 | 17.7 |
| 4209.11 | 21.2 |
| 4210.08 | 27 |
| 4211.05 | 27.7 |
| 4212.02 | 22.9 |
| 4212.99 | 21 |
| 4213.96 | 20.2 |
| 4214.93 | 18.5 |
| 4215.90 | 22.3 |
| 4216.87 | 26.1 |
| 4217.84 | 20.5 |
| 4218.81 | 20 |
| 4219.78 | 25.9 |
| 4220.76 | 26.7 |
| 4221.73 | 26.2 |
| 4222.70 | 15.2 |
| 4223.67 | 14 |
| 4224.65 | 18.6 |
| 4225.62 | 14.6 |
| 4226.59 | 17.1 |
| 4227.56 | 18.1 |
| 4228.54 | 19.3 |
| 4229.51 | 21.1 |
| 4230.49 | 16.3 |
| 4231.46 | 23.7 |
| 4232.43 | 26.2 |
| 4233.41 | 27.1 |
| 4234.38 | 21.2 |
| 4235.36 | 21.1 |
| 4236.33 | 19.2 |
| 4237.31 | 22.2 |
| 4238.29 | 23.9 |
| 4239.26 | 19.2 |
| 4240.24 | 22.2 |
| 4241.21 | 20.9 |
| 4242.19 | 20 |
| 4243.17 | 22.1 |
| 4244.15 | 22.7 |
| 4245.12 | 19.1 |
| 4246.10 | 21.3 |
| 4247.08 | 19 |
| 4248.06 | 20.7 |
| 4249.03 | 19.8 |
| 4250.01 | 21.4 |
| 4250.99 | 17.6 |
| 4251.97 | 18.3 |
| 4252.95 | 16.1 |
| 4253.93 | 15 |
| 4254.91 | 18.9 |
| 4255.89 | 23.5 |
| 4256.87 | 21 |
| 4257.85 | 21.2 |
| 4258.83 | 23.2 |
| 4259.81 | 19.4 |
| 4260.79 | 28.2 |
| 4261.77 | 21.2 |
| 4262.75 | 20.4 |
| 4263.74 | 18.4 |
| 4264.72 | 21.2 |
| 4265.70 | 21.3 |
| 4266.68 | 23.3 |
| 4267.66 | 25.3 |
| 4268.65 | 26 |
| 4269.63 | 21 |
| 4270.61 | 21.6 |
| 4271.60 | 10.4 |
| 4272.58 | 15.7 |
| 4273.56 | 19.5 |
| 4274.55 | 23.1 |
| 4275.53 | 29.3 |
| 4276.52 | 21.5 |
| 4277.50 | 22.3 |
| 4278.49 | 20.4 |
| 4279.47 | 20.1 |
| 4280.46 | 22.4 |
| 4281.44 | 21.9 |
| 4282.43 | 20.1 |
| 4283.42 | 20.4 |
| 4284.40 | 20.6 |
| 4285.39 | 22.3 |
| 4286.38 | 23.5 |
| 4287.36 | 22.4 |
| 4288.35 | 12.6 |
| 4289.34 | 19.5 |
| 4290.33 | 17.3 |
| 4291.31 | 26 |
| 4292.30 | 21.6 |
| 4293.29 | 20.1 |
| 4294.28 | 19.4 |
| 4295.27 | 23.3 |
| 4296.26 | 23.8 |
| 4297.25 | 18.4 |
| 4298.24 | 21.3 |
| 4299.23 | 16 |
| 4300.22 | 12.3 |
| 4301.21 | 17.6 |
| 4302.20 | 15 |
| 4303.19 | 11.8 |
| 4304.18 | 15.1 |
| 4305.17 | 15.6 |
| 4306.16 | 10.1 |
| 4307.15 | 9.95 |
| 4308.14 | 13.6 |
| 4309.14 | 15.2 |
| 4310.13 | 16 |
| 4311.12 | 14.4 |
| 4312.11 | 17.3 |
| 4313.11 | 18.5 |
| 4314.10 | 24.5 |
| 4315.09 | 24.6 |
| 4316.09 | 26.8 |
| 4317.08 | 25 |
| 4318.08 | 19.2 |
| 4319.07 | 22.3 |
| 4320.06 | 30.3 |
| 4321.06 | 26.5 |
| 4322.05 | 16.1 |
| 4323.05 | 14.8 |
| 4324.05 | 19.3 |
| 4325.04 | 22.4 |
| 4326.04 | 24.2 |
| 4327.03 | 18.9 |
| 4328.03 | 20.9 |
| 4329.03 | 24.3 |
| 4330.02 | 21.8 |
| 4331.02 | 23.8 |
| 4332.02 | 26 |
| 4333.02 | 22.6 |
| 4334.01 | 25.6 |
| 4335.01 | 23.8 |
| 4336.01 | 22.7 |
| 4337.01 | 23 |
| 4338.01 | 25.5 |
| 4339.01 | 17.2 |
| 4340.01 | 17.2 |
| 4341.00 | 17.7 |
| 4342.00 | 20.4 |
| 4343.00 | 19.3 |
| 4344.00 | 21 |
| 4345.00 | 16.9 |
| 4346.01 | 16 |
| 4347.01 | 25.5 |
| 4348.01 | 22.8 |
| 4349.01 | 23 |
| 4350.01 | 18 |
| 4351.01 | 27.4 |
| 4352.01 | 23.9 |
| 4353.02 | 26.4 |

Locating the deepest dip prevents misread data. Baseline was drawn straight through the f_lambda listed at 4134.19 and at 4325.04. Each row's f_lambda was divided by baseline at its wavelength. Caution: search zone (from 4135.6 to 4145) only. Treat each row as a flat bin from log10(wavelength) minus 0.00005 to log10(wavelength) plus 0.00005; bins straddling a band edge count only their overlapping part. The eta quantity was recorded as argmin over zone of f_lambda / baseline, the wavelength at 4144.67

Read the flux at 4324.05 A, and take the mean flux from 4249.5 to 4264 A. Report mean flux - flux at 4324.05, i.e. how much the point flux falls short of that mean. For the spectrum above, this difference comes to 1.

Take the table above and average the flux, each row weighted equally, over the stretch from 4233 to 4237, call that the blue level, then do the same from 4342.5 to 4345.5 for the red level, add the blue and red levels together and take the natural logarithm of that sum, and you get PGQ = 3.72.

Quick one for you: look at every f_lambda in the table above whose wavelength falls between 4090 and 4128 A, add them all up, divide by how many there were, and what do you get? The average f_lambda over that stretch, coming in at 19.8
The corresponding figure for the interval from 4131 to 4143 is 20.5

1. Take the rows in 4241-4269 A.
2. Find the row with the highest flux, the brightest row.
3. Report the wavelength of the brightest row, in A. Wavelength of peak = 4260.79 A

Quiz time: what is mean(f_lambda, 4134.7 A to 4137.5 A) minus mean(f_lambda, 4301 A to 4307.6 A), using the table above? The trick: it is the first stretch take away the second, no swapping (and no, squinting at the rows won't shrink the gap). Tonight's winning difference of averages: 11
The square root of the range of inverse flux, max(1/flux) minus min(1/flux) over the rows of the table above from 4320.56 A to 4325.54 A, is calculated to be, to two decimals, 0.17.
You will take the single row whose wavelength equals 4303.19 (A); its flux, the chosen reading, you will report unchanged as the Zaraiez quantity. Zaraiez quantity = 11.8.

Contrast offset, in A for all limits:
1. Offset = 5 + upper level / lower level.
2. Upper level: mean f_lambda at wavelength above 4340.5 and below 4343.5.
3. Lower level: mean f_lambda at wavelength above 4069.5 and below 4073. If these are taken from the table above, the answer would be 5.99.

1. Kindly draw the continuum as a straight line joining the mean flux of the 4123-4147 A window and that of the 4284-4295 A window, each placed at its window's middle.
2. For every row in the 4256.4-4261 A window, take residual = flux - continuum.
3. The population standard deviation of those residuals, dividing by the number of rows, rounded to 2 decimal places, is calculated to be 3.04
